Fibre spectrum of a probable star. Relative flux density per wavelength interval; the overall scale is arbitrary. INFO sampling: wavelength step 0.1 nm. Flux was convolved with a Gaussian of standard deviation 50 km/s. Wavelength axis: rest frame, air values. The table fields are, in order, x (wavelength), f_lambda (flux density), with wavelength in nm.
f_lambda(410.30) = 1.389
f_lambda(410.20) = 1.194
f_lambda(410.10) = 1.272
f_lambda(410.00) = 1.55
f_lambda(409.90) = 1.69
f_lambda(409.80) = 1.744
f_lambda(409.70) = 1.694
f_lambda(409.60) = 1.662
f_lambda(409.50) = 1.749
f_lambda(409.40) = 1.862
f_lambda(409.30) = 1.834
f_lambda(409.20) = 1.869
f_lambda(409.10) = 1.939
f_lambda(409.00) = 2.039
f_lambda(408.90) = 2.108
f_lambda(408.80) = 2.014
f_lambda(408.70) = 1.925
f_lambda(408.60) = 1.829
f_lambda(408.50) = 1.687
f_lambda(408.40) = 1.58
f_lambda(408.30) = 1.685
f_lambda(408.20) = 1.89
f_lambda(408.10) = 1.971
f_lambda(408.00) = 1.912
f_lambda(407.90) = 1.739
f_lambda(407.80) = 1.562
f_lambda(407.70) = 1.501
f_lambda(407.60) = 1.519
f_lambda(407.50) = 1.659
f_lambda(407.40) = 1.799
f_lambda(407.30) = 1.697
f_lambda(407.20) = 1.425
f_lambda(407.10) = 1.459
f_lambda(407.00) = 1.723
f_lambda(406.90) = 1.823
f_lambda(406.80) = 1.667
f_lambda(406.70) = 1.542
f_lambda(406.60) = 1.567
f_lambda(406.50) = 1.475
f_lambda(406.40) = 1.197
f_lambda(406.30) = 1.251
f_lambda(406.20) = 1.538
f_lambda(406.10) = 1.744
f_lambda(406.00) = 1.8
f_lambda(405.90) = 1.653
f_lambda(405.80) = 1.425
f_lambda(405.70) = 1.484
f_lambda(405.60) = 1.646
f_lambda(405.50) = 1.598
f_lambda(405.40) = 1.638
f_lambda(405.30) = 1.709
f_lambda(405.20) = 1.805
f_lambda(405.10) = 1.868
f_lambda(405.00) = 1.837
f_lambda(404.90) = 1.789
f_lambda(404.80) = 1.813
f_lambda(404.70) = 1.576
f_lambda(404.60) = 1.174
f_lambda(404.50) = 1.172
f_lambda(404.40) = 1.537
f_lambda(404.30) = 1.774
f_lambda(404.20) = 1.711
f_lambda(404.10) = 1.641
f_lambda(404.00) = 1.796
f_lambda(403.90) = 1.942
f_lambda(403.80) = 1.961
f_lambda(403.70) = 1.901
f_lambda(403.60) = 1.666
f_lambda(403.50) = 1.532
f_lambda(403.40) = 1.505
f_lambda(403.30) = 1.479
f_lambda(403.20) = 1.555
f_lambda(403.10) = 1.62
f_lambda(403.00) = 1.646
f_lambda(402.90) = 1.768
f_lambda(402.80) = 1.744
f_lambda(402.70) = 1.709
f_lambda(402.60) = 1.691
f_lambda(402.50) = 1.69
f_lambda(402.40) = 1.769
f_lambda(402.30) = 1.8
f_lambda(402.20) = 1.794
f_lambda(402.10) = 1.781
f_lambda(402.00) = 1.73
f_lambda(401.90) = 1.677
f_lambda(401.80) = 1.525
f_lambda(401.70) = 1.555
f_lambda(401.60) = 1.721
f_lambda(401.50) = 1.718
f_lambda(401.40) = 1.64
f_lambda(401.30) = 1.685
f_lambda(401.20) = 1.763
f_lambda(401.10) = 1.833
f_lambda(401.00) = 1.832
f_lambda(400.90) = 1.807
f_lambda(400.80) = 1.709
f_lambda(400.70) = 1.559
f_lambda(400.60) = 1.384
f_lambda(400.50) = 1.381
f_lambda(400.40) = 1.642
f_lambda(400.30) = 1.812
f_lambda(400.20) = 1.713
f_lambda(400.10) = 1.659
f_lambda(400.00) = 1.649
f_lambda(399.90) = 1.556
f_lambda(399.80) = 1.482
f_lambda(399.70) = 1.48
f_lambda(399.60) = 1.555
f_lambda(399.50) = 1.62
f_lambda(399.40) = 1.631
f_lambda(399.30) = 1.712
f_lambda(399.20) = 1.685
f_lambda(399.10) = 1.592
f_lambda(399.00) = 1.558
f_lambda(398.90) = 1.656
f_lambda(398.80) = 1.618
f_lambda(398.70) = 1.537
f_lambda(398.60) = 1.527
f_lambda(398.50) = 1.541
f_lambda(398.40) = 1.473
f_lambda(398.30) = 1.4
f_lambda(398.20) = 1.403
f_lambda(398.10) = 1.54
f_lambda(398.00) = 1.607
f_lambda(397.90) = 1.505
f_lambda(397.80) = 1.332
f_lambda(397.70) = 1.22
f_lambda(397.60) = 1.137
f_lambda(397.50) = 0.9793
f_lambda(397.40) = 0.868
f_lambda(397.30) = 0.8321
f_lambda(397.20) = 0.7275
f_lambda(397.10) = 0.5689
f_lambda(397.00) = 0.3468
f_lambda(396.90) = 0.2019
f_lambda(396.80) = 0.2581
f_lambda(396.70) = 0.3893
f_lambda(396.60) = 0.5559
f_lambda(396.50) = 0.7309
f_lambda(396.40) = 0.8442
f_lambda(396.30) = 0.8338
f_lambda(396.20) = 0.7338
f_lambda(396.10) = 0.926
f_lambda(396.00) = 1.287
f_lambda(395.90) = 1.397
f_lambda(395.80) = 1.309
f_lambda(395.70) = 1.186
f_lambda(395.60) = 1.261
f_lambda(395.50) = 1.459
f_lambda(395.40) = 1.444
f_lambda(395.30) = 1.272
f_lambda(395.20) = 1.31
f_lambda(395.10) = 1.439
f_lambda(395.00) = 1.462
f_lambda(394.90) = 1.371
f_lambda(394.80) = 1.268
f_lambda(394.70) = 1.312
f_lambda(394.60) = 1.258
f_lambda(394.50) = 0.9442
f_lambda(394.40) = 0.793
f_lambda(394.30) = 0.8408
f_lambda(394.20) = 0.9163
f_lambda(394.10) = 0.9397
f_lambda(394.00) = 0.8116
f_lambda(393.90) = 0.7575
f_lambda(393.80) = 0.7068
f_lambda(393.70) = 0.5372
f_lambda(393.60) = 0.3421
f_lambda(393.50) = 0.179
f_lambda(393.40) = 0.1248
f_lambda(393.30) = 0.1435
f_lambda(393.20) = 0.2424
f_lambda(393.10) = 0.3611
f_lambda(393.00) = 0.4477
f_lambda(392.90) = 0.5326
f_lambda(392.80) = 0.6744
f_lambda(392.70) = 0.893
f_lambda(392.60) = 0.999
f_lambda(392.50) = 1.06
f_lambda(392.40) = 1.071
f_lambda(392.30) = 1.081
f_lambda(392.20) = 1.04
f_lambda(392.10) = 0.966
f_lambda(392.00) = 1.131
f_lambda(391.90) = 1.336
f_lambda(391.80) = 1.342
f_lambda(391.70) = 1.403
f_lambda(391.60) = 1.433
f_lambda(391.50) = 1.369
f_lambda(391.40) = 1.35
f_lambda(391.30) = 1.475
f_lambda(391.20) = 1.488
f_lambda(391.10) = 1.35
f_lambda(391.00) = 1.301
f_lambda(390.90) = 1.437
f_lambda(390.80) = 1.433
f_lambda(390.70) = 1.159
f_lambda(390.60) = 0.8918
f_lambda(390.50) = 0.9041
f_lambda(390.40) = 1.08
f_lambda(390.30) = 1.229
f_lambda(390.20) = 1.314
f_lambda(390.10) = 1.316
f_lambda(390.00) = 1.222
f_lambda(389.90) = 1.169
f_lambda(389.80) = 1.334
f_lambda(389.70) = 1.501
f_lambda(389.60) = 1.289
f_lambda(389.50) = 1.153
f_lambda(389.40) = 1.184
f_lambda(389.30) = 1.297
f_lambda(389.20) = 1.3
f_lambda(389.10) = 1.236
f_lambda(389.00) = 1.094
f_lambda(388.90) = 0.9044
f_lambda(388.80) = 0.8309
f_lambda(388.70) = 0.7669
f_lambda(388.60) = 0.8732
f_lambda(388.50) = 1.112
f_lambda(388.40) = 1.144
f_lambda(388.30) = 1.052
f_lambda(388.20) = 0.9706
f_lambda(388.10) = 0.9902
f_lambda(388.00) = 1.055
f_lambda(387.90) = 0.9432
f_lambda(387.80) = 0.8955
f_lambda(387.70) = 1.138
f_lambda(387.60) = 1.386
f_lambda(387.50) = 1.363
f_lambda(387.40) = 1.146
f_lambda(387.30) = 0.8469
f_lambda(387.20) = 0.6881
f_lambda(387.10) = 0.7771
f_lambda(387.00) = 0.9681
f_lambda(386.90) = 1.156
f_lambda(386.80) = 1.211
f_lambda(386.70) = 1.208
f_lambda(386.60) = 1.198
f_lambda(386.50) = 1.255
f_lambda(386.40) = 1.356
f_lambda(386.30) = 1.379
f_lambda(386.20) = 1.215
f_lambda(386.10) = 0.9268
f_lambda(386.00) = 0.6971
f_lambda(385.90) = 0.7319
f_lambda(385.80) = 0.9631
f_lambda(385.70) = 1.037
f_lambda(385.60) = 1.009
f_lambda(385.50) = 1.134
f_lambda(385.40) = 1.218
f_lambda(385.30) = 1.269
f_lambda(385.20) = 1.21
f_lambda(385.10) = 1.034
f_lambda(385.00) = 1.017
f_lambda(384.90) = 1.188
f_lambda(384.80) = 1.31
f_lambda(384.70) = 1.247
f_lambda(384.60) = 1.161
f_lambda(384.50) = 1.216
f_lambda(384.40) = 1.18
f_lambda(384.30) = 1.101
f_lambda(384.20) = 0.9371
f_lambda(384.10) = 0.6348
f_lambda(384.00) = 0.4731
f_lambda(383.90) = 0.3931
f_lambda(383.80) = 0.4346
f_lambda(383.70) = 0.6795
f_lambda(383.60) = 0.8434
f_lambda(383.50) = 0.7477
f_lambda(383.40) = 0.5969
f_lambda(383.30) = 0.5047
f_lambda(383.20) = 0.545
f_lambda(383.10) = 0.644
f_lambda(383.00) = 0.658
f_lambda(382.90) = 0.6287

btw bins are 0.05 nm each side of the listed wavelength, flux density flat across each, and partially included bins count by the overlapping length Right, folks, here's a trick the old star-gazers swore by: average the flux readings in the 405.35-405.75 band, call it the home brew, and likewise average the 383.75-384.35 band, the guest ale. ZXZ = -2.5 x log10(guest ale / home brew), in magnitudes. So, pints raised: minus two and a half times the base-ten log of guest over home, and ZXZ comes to 1.0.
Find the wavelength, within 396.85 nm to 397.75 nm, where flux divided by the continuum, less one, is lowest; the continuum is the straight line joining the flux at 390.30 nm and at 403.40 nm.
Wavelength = 396.90 nm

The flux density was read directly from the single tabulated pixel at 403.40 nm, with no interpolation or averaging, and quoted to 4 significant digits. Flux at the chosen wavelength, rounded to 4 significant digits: 1.505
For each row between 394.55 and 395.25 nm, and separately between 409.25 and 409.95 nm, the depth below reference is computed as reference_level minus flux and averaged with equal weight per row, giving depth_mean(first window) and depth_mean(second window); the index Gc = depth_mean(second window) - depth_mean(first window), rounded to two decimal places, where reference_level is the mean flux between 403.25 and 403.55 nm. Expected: -0.40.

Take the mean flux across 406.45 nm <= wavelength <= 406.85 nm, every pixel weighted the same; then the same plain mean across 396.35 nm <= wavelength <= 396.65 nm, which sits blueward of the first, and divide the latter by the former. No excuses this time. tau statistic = 0.45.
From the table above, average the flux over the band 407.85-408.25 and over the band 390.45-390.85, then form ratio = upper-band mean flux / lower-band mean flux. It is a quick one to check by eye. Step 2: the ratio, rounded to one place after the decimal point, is 1.7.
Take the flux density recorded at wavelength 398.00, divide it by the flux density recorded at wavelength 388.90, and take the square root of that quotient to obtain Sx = 1.33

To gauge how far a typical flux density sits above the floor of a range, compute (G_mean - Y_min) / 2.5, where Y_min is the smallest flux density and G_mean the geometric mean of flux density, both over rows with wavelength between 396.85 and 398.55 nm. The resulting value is 0.31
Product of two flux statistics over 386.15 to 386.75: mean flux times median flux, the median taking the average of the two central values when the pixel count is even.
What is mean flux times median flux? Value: 1.6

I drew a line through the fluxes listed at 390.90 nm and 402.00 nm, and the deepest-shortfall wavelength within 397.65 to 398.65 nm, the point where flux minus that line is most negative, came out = 397.70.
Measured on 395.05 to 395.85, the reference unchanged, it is 395.70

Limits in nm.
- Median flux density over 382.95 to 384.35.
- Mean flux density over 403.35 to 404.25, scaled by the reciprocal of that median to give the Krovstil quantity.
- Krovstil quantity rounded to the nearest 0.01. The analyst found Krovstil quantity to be 2.72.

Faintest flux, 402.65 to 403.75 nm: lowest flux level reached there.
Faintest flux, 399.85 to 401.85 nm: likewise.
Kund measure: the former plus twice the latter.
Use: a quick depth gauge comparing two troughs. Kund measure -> 4.2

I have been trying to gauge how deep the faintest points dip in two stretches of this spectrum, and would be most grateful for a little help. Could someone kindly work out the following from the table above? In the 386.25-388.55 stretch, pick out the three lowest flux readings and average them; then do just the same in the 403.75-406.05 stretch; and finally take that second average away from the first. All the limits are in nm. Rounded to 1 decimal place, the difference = -0.5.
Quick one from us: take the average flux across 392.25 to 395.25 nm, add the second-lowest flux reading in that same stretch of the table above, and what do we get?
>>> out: 1.0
